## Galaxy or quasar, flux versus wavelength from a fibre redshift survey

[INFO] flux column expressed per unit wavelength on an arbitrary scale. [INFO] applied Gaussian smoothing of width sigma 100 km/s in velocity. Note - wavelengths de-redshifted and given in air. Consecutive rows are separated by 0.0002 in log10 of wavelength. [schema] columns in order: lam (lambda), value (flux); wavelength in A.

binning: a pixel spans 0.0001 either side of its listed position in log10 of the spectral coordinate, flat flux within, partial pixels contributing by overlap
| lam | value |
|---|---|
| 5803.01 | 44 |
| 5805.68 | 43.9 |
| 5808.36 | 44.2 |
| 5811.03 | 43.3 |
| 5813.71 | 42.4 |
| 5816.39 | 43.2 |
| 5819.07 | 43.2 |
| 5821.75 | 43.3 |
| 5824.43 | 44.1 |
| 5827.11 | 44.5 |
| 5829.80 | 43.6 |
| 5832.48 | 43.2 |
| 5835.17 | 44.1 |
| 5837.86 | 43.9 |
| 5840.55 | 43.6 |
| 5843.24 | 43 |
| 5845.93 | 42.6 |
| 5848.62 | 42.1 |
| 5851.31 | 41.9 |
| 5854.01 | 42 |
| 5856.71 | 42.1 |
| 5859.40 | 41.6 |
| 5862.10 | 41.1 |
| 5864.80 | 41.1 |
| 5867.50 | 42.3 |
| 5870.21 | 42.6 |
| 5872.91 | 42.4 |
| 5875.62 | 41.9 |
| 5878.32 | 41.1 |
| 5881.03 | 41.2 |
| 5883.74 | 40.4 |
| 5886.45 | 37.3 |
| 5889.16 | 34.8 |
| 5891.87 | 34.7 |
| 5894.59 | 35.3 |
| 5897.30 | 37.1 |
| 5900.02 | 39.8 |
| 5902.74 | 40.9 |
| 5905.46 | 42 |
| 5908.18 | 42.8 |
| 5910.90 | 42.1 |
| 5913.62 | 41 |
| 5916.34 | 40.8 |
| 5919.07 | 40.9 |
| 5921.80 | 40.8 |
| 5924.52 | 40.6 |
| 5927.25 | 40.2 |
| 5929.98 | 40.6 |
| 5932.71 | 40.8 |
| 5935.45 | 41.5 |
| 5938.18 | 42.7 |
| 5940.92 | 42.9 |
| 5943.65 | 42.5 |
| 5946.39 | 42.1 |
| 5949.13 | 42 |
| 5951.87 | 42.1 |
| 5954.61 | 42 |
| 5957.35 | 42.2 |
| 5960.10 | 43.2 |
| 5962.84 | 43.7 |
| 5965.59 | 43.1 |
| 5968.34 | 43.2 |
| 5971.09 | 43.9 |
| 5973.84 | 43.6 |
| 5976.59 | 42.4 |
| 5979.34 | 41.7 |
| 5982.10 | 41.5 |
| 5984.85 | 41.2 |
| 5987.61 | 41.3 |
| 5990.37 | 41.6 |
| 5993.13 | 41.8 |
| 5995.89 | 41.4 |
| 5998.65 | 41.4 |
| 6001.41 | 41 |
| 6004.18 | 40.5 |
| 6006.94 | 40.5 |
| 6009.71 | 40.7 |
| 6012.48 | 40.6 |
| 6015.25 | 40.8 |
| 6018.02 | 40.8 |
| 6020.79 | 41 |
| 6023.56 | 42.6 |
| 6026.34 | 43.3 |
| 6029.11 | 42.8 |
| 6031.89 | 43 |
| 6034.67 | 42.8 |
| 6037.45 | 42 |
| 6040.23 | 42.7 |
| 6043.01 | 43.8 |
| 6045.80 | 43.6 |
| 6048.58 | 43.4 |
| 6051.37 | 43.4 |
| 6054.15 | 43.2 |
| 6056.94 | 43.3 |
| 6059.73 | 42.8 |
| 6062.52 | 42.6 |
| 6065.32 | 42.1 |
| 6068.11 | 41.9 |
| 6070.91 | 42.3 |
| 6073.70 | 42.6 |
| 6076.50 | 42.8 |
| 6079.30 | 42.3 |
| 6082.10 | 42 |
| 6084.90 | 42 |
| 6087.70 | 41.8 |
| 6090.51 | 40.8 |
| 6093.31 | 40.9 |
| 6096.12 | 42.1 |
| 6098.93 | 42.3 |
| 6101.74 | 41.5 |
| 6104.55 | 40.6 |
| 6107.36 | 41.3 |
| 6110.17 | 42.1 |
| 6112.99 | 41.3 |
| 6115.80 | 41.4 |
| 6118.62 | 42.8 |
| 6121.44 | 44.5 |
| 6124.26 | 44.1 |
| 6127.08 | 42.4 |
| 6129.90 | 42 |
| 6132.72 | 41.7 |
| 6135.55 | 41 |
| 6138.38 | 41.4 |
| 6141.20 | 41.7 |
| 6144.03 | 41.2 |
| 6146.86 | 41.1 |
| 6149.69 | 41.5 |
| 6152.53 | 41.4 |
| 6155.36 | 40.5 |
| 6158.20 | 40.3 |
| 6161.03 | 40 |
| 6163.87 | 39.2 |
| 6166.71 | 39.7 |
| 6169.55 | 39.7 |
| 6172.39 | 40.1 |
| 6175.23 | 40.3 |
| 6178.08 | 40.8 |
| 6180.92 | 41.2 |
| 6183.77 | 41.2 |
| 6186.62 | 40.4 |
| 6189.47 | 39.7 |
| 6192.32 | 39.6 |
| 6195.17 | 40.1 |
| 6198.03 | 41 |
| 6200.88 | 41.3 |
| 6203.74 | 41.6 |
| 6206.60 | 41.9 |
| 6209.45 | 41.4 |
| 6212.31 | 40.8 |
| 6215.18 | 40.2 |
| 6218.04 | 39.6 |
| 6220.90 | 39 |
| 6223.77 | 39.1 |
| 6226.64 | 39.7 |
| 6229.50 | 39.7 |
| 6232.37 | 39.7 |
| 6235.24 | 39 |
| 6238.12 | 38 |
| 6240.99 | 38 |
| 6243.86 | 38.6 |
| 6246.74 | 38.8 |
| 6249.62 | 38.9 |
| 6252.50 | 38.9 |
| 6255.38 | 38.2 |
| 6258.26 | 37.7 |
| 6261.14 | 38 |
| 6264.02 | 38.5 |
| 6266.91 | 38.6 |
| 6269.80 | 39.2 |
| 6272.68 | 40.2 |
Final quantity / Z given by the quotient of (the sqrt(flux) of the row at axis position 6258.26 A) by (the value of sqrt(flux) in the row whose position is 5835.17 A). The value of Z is 0.925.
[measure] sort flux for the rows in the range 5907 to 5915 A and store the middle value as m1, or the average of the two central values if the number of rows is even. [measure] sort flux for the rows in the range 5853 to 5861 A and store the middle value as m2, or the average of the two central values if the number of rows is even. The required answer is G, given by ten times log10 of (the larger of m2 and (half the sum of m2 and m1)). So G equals 16.2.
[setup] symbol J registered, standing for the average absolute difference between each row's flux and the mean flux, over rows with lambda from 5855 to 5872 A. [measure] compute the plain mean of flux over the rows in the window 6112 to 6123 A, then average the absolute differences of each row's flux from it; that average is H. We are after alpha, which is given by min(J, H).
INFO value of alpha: 0.5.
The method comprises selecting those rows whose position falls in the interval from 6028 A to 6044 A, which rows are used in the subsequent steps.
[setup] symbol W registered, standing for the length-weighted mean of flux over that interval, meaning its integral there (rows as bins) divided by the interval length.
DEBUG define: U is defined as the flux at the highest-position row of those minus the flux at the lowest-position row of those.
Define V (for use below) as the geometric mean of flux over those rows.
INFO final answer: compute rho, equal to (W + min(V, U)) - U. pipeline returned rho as 42.8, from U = 1.0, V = 42.8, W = 42.8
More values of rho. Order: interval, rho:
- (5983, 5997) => 41.5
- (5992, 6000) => 41.5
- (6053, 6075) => 42.6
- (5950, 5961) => 42.3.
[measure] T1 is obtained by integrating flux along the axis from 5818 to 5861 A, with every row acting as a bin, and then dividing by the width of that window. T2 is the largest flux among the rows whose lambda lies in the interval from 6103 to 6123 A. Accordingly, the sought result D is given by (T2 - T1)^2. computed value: 2.1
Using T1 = 43.0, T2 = 44.5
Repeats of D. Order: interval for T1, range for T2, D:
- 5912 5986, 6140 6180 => 0.1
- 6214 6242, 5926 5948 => 13.6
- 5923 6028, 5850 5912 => 1.0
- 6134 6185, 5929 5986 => 10.4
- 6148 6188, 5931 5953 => 6.0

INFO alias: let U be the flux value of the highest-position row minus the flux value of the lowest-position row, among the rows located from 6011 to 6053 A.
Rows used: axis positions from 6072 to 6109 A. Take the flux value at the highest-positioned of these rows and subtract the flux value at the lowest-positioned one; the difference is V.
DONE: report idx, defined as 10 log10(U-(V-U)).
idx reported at 8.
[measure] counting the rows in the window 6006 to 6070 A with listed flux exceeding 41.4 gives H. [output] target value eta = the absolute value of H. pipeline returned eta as 17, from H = 17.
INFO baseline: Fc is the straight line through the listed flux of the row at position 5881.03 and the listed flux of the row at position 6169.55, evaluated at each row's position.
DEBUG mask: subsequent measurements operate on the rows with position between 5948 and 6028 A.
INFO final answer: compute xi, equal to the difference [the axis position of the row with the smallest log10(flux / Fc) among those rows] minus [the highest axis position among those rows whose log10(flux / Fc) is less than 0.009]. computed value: -16.6 A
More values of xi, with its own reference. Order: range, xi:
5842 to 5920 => -27.2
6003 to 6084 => -16.6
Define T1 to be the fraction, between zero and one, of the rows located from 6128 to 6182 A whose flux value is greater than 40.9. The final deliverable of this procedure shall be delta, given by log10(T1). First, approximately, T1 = 0.5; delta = -0.28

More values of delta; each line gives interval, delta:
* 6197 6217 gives -0.15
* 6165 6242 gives -0.59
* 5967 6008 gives -0.06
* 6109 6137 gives 0.00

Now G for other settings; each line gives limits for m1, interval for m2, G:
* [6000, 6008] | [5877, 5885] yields 16.1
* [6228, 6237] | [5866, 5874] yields 16.3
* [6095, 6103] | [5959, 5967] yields 16.4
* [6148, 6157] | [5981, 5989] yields 16.2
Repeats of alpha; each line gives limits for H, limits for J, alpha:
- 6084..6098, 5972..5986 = 0.5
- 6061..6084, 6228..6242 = 0.3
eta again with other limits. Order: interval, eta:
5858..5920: 8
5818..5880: 20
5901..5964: 14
